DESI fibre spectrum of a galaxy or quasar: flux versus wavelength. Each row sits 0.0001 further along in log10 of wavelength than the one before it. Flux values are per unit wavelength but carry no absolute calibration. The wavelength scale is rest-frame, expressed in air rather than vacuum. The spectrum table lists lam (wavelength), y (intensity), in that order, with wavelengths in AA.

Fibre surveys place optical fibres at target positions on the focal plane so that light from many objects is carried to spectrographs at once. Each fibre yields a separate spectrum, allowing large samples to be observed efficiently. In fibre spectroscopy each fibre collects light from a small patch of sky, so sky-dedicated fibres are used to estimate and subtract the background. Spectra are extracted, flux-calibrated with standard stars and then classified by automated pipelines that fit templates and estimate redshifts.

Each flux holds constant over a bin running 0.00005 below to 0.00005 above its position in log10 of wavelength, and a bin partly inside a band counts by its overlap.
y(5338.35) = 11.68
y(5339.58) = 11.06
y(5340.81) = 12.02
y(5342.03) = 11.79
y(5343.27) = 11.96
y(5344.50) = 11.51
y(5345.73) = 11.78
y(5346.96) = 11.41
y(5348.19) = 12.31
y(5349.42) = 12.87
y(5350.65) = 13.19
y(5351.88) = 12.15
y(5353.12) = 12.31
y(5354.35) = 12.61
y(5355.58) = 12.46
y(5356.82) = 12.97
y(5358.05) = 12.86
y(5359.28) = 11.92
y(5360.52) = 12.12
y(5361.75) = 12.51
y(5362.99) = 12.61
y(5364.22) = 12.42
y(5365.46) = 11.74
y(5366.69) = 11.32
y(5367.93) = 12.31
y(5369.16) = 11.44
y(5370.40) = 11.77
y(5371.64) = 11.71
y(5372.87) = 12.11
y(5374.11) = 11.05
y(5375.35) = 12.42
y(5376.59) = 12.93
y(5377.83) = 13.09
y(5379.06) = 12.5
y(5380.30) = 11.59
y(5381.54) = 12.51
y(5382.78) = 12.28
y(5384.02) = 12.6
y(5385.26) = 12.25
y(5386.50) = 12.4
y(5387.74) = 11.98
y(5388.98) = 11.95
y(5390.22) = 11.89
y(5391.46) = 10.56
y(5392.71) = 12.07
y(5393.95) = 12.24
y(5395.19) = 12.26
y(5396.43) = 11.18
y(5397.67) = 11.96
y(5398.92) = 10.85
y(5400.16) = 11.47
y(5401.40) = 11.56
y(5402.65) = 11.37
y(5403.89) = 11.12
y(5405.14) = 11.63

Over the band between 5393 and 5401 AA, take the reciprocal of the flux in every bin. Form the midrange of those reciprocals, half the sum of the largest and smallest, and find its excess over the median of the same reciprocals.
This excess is 0.001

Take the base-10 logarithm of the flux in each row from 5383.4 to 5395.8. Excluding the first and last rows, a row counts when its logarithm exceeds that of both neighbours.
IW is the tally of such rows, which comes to 1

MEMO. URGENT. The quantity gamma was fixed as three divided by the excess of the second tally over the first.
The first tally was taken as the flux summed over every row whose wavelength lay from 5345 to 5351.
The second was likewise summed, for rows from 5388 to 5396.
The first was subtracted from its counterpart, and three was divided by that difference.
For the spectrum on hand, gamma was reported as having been 0.3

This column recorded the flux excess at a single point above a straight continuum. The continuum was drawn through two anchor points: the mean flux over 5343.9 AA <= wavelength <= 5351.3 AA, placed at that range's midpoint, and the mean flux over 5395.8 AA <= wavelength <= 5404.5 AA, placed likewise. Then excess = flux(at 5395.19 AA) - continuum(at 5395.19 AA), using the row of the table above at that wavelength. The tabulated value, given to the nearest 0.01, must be 0.82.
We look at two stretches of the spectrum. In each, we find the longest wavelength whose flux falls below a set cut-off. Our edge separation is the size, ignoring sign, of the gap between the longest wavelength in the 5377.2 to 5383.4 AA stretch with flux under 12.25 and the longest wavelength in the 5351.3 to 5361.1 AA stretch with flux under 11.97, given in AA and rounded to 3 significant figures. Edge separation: 21.0 AA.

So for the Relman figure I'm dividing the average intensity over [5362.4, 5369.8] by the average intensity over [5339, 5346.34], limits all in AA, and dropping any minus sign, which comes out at 1.02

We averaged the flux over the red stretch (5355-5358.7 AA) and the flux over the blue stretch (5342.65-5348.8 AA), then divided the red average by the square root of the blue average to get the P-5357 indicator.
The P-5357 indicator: 3.72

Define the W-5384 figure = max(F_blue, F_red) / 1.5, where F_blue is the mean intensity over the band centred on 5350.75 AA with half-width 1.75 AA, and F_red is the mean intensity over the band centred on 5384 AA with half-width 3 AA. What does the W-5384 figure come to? 8.49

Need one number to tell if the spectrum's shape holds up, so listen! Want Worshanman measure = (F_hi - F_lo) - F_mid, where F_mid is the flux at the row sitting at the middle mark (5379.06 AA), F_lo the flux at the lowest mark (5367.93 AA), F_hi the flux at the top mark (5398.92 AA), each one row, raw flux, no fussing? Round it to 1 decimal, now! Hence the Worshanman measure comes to -14.0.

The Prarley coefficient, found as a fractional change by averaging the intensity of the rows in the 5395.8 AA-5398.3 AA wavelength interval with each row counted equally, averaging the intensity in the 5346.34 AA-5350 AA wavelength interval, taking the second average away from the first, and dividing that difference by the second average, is -0.05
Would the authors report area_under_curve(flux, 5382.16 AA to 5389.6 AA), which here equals 91.1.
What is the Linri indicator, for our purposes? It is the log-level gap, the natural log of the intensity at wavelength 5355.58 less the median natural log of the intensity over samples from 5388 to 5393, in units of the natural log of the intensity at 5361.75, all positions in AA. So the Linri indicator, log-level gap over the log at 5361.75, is 0.018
